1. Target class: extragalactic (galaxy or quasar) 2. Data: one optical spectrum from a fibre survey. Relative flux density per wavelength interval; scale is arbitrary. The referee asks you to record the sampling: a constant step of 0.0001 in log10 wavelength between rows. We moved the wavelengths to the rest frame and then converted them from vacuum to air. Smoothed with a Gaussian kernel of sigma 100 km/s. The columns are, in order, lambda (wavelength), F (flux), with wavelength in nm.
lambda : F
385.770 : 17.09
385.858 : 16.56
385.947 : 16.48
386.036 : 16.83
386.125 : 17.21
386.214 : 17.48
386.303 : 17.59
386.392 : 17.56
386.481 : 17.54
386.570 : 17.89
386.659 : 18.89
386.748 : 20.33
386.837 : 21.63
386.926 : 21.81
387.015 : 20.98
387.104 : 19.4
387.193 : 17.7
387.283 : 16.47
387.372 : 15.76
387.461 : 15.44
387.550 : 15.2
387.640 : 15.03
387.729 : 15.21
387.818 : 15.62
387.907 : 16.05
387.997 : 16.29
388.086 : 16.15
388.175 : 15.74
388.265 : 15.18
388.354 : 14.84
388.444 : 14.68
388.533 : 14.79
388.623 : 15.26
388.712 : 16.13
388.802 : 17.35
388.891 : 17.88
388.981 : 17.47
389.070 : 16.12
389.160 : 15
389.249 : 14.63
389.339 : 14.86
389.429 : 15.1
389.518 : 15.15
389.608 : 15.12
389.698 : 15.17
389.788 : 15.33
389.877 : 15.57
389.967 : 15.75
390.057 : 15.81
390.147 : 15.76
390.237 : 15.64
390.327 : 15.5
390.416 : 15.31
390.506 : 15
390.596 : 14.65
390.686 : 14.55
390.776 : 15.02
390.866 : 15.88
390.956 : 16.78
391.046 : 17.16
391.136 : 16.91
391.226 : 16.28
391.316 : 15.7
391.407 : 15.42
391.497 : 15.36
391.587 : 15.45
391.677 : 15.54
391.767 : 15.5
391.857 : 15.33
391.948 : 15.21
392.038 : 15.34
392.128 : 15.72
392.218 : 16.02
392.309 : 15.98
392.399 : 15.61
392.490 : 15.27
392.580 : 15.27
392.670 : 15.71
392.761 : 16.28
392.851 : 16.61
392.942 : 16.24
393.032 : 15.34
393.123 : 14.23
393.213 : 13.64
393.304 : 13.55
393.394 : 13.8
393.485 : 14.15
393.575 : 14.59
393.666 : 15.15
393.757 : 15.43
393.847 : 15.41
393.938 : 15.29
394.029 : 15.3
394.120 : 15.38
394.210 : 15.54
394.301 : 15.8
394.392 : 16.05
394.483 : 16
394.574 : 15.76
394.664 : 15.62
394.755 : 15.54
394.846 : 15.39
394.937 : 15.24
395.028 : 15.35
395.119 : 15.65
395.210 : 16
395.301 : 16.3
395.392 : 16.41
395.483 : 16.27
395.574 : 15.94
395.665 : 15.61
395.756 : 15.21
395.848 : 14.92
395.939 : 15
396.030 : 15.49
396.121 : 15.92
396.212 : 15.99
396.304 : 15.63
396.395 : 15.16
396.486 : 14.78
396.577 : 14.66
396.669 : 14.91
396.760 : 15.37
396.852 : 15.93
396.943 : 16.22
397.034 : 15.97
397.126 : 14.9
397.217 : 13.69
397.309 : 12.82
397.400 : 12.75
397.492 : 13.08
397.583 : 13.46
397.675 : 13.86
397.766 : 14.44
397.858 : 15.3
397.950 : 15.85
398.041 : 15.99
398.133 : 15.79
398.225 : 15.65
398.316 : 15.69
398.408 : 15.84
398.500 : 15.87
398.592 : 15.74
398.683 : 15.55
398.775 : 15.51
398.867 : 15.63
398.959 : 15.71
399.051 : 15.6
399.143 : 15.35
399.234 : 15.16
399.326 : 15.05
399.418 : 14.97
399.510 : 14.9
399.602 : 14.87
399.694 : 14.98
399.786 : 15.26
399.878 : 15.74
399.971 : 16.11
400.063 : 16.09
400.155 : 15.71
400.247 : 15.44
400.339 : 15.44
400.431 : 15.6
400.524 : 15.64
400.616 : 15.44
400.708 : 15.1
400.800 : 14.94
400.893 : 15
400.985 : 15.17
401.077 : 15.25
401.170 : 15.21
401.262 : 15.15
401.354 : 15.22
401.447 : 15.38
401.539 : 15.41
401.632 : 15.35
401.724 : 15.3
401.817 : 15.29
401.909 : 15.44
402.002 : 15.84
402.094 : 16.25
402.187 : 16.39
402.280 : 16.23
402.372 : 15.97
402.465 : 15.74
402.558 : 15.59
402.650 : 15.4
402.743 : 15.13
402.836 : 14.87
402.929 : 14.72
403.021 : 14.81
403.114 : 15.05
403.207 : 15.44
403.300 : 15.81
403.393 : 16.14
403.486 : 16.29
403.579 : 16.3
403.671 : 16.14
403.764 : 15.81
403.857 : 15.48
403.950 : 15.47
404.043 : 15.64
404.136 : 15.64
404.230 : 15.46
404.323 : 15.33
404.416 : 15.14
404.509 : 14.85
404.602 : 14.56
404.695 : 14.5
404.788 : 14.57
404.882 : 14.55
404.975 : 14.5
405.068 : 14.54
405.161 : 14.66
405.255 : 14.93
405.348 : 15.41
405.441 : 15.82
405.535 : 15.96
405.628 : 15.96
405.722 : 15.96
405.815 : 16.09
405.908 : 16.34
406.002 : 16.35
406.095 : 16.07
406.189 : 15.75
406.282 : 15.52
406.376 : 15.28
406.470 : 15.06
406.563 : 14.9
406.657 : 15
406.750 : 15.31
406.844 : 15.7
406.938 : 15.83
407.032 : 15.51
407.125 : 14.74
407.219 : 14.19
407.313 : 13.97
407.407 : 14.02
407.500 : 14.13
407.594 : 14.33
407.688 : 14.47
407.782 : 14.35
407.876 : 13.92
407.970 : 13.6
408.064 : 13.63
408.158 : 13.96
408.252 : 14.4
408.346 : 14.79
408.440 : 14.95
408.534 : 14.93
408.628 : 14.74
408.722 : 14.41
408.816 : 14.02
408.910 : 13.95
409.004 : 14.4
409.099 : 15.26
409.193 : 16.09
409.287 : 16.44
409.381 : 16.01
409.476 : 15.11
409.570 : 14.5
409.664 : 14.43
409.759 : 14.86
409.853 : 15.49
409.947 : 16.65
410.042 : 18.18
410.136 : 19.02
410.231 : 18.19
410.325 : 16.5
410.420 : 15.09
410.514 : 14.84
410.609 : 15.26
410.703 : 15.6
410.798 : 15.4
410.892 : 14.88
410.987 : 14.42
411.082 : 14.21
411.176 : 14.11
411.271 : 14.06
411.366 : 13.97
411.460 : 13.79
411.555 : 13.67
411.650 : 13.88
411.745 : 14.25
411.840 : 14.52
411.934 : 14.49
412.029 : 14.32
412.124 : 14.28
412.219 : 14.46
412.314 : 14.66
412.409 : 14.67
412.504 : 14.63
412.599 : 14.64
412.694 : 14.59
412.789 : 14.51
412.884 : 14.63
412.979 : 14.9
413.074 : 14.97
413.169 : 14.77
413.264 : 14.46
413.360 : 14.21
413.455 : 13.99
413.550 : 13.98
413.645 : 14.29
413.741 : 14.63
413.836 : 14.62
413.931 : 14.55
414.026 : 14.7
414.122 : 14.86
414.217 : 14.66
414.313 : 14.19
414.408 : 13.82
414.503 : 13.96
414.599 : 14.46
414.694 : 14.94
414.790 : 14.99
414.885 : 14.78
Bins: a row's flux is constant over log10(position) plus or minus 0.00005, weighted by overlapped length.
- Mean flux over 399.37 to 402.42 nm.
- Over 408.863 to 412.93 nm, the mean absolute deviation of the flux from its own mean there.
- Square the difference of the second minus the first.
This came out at 213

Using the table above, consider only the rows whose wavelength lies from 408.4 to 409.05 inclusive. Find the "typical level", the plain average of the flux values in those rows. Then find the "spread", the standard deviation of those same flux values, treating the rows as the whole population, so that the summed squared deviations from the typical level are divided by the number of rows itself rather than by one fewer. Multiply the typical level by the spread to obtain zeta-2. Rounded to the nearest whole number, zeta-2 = 5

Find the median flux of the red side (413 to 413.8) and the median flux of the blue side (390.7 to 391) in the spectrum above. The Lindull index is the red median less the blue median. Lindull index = -1.5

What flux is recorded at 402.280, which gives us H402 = 16.23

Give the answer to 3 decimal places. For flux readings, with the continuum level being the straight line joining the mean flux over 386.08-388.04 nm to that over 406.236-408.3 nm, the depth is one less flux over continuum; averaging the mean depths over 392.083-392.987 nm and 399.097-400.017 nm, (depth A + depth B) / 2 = 0.044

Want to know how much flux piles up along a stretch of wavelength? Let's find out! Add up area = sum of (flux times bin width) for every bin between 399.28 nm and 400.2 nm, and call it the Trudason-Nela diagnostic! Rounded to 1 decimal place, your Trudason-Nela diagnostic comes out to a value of 14.1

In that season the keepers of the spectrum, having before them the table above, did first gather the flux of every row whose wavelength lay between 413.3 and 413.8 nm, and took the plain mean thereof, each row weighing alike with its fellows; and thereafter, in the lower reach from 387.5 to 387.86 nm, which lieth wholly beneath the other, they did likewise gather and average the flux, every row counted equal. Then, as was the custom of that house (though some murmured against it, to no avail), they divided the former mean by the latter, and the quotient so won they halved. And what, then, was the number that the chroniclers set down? 0.466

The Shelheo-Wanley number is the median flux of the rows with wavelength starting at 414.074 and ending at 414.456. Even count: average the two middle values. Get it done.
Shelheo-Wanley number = 14.4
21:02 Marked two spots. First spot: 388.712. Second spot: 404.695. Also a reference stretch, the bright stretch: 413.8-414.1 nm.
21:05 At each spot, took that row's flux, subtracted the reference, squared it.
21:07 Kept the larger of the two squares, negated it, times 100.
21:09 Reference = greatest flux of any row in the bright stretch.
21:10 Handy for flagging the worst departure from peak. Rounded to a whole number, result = -204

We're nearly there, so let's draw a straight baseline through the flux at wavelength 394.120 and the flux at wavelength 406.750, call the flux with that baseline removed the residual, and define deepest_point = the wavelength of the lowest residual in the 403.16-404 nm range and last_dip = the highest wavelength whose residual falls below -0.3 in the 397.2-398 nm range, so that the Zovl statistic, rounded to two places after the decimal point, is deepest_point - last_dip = 5.44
